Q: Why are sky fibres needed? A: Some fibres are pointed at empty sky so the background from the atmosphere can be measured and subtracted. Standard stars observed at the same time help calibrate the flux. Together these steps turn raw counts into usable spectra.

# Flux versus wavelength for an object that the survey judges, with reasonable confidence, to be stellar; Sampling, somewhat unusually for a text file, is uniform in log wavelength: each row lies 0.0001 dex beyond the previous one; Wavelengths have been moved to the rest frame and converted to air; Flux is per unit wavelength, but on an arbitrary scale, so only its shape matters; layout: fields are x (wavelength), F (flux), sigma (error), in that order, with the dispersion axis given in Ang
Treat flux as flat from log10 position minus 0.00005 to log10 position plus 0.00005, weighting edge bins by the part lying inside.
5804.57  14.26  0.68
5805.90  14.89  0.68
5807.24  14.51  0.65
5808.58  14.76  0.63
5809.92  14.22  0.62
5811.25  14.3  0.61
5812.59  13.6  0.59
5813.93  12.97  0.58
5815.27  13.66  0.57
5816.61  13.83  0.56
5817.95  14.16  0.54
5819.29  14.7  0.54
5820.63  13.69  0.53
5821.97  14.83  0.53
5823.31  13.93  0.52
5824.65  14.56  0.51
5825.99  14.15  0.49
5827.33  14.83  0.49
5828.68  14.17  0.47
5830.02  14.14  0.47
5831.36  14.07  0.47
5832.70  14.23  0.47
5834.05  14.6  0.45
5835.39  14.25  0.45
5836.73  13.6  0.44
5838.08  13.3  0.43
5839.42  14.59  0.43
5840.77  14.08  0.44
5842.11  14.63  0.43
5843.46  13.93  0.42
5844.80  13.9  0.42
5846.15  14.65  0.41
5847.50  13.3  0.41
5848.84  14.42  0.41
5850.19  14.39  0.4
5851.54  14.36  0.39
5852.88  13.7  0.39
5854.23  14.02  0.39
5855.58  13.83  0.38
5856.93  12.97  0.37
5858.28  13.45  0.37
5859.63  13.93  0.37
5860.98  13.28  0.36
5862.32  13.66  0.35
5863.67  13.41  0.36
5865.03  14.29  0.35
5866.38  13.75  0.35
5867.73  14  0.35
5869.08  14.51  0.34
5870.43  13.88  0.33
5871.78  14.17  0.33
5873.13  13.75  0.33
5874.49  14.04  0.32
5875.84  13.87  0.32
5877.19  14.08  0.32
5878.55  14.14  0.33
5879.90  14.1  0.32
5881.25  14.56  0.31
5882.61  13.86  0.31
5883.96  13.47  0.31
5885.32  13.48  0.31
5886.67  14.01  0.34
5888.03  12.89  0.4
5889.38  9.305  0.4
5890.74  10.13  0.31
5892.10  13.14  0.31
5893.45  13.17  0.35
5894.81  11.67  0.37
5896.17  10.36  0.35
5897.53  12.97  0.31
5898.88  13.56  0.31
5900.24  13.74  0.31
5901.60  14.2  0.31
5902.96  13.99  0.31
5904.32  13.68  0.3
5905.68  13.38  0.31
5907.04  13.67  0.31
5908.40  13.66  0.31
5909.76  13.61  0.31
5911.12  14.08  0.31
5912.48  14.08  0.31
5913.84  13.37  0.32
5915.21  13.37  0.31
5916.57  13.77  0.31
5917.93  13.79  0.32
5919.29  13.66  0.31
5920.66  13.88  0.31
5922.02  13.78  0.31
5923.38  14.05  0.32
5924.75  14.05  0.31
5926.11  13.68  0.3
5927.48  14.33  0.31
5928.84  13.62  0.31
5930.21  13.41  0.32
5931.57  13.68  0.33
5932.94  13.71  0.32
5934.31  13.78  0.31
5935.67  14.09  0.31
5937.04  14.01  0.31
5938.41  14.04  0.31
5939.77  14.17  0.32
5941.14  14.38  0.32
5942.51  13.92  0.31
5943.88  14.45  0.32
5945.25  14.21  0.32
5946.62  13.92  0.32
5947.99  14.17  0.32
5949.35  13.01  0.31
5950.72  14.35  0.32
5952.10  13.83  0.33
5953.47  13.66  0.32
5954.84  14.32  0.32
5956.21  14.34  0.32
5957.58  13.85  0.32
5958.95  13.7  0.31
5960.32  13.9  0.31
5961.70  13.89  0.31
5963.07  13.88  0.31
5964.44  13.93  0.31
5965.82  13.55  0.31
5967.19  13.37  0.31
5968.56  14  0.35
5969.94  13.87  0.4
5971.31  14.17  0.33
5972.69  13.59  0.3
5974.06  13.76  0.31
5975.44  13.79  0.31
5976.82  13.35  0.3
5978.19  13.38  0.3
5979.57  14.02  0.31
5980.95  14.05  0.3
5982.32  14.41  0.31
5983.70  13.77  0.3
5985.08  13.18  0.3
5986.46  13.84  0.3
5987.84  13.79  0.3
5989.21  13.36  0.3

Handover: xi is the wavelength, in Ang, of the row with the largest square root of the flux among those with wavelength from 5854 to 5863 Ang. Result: 5854.23 Ang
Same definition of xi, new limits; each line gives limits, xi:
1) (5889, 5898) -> 5893.45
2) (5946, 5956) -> 5950.72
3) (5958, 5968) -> 5964.44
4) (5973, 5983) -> 5982.32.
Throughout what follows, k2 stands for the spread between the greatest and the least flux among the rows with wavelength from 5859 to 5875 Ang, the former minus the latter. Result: 1.23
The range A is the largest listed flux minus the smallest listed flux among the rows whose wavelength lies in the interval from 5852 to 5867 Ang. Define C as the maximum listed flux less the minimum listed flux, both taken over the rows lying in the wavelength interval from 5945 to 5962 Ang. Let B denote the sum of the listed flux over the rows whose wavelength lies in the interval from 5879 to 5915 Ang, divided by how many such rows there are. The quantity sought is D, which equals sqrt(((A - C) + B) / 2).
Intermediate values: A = 1.3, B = 13.16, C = 1.3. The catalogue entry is 2.56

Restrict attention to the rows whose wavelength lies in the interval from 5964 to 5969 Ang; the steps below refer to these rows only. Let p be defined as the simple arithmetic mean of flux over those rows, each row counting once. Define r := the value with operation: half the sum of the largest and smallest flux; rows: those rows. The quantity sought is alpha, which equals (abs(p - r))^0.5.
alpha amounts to 0.17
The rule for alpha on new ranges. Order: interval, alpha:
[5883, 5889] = 0.11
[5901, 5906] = 0.15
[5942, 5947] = 0.24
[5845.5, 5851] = 0.46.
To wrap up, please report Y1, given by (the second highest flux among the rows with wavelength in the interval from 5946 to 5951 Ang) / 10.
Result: 1.42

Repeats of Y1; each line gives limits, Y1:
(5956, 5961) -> 1.39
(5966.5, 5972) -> 1.40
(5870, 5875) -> 1.40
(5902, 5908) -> 1.37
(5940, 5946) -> 1.44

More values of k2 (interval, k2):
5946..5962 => 1.34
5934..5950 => 1.44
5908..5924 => 0.71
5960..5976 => 0.80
